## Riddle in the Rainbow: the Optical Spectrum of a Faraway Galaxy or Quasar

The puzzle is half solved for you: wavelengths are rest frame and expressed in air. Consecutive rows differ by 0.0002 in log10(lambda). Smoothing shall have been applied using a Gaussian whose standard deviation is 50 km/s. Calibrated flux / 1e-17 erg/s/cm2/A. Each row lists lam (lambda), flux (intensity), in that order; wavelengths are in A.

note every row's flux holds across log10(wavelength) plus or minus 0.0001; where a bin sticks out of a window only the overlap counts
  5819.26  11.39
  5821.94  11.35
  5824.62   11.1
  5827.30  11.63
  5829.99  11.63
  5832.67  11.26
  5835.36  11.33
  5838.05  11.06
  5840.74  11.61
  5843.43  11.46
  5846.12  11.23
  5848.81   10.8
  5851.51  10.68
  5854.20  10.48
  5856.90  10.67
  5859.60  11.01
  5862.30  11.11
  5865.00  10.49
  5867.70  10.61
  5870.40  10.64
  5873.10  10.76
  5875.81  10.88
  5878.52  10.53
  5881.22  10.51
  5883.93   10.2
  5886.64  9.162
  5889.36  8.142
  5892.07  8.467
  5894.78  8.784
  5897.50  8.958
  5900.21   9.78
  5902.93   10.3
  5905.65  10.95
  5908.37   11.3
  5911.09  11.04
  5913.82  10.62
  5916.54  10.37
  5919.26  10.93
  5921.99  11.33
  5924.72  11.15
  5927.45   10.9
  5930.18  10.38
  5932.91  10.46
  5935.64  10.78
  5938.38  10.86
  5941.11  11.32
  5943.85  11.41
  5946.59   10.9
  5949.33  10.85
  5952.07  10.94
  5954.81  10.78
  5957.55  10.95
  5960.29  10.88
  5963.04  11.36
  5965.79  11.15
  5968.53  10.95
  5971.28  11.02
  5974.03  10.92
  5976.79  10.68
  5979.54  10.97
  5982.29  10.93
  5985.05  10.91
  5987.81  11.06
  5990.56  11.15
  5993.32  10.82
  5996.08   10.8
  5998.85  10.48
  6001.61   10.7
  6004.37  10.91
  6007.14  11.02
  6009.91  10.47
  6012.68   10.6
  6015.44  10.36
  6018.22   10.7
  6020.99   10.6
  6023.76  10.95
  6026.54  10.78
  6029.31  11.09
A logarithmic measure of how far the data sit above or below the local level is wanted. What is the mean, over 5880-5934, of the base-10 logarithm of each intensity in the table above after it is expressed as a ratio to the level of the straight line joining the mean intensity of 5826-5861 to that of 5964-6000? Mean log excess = -0.037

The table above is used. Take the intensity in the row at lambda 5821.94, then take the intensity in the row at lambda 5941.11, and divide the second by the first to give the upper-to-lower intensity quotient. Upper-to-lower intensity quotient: 1.00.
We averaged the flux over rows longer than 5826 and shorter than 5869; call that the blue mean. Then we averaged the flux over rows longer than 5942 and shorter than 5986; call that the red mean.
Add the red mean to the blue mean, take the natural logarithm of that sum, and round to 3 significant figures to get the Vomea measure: 3.09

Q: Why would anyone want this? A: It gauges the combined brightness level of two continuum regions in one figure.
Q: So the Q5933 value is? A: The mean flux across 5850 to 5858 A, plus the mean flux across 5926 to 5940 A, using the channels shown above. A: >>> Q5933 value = 21.3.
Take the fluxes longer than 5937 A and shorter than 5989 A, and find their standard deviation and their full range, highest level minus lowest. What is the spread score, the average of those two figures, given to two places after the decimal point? 0.46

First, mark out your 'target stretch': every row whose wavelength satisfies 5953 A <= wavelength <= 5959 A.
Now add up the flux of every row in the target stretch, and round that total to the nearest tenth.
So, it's 21.7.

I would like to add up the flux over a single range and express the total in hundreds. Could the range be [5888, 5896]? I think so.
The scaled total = 0.254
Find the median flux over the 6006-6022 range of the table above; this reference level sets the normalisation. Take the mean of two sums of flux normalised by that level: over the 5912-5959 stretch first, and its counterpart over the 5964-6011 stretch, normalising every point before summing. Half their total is 17.45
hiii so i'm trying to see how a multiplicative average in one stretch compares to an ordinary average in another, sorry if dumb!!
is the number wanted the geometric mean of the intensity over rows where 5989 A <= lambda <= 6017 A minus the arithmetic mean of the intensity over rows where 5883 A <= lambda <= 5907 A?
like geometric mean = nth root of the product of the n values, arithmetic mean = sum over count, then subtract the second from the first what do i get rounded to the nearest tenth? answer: 1.3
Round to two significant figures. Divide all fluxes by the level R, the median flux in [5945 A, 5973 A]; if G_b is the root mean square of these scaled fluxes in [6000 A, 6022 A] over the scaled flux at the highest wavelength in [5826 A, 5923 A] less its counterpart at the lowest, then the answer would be -36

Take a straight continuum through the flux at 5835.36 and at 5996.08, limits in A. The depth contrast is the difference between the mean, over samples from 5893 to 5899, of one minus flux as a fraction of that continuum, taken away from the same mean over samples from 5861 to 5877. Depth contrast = -0.16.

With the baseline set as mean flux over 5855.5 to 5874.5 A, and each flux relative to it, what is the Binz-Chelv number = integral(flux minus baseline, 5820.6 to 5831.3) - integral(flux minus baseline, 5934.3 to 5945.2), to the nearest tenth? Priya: 3.5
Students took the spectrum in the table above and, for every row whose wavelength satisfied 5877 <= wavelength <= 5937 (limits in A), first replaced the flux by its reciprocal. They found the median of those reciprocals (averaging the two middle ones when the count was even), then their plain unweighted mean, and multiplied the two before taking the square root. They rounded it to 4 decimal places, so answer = 0.0970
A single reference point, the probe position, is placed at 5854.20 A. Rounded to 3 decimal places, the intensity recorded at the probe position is 10.480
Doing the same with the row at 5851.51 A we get 10.680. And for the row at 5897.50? 8.958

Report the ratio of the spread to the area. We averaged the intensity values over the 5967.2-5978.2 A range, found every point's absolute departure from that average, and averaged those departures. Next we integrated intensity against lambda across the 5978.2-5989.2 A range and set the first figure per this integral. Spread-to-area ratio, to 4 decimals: 0.0009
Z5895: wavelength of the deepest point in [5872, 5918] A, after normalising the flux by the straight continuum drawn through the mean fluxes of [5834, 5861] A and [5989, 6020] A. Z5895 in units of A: 5889.36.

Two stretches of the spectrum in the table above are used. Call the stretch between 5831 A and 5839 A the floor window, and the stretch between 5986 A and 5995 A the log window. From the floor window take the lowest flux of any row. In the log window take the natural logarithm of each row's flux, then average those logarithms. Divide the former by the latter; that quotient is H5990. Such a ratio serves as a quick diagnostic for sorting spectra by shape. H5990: 4.61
